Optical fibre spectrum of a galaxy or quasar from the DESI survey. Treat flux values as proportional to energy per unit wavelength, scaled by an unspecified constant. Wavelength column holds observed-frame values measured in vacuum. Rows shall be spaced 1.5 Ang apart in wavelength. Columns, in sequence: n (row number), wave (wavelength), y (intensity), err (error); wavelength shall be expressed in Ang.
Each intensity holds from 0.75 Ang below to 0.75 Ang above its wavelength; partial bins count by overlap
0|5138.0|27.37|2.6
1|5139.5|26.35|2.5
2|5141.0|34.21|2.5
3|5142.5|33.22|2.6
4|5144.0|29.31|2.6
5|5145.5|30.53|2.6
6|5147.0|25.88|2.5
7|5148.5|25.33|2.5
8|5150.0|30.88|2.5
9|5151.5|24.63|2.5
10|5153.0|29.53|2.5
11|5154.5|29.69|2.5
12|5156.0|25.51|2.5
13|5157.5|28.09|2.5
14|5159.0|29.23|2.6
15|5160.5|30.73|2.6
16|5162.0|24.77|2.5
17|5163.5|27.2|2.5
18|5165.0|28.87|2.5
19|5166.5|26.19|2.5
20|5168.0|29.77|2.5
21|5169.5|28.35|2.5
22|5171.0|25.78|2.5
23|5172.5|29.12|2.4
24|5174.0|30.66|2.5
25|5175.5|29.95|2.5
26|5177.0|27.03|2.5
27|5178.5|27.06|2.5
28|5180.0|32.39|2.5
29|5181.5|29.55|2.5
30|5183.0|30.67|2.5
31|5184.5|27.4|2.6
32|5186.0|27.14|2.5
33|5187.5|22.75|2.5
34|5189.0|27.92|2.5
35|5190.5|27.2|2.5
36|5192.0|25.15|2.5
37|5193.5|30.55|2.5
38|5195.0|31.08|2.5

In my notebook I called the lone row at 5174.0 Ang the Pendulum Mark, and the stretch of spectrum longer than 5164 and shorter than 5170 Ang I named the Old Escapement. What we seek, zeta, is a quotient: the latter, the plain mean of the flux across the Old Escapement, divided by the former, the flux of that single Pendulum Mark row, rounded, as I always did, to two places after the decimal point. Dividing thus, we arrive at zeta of 0.92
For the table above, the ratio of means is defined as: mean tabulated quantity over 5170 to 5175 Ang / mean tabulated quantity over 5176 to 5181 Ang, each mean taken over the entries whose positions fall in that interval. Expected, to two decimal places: 0.99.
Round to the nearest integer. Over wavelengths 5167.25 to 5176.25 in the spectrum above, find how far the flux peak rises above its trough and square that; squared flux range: 24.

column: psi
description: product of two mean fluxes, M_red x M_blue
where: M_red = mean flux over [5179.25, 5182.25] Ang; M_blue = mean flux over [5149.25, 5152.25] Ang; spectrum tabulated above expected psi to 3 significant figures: 860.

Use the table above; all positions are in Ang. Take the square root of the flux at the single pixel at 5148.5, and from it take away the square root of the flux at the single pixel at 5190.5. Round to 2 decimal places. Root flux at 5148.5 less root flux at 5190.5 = -0.18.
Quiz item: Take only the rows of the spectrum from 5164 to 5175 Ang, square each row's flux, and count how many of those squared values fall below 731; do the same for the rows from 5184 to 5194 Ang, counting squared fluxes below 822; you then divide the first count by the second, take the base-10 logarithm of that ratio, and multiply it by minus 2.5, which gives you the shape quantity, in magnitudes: 1.2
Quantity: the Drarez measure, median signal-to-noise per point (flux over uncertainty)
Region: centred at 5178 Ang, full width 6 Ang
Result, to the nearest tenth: 11.4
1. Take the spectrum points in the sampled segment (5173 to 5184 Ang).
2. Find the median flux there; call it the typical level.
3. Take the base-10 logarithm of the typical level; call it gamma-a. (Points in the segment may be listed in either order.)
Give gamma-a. 1.48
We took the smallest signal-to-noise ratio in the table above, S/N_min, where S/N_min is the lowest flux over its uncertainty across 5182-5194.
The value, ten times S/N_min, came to 91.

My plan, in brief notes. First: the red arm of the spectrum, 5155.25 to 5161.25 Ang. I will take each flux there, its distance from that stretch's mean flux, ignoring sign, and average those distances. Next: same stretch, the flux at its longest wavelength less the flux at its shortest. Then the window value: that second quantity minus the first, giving 4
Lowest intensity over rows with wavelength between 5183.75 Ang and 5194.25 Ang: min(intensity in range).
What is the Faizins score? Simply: 22.75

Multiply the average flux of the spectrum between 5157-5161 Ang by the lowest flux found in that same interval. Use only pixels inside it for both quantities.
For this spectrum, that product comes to 824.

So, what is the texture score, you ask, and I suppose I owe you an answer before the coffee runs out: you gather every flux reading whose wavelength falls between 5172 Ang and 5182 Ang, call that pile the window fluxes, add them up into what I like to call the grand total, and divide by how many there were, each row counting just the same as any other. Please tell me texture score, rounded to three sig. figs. 29.4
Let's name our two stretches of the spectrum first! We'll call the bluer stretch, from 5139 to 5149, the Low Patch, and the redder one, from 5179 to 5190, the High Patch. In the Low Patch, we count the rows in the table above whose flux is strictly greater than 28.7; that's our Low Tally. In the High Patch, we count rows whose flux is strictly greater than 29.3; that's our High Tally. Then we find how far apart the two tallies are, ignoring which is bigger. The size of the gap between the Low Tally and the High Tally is 1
